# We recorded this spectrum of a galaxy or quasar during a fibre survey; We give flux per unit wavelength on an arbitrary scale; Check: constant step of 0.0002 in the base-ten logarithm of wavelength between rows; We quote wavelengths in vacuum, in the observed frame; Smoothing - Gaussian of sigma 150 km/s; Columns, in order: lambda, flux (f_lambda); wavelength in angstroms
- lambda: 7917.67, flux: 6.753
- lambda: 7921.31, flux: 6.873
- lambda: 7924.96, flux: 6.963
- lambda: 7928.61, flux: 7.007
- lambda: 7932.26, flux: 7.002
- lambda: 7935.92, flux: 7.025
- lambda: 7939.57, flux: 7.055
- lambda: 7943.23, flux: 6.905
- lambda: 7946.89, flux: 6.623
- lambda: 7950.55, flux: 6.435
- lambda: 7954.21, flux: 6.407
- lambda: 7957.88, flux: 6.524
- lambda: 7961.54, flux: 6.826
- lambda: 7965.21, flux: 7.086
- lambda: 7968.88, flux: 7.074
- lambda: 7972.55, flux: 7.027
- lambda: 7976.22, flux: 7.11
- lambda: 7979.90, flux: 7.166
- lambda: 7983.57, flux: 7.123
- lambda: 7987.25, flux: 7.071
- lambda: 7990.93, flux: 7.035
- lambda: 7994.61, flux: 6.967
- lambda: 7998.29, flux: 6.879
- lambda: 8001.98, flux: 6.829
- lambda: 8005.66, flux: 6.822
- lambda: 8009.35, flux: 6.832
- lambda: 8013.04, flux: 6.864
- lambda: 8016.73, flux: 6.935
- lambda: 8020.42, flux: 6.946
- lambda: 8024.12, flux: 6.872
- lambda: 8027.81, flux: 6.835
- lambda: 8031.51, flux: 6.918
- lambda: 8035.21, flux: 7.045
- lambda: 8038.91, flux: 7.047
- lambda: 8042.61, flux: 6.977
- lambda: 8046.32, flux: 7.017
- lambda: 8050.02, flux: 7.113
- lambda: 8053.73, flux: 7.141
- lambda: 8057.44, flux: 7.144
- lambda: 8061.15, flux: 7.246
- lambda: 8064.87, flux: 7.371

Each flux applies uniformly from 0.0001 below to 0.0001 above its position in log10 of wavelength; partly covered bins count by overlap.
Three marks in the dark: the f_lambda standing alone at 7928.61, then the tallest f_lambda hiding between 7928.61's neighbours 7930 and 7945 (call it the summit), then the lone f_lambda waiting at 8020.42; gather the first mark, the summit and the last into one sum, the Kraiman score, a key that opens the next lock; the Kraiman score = 21.0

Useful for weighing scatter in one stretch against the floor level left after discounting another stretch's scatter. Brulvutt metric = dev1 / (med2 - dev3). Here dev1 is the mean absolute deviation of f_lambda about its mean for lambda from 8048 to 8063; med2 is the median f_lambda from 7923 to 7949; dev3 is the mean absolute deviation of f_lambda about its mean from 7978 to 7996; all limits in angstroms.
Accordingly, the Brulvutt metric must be 0.0061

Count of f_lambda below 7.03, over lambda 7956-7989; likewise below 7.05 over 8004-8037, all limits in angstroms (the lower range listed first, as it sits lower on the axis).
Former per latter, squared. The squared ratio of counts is 0.1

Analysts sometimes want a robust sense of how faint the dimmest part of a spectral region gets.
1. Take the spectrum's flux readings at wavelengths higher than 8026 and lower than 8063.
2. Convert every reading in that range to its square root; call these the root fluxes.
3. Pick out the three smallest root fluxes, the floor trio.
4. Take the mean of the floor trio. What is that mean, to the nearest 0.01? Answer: 2.63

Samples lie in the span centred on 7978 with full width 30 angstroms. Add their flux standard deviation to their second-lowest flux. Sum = 7.08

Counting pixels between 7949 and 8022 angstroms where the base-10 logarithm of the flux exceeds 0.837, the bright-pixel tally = 12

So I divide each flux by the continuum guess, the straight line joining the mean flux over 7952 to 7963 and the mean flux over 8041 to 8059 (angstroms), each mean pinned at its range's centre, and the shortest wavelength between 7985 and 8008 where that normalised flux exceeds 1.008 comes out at 7987.25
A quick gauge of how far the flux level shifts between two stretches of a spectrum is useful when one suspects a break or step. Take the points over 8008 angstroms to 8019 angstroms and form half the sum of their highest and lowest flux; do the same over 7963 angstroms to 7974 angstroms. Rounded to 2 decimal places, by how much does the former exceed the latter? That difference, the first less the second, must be -0.17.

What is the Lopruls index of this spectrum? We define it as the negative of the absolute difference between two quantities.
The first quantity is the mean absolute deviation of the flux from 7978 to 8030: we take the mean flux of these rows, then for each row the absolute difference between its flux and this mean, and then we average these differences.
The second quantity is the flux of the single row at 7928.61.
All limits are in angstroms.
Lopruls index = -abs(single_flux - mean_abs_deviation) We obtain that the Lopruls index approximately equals -6.9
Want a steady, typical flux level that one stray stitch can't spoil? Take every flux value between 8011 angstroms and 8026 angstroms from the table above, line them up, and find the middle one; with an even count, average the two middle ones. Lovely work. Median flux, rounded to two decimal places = 6.90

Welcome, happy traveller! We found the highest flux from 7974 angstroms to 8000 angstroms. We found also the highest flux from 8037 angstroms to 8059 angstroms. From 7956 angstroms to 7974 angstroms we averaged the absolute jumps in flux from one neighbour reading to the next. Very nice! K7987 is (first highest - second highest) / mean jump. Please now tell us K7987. 0.1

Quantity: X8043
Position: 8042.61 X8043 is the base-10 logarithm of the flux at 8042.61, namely 0.844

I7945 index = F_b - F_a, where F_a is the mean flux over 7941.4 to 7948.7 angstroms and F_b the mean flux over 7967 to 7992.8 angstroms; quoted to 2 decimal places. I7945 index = 0.32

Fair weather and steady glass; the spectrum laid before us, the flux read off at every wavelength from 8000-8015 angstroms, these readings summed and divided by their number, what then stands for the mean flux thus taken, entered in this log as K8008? 6.84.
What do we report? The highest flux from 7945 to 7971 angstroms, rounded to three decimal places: 7.086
